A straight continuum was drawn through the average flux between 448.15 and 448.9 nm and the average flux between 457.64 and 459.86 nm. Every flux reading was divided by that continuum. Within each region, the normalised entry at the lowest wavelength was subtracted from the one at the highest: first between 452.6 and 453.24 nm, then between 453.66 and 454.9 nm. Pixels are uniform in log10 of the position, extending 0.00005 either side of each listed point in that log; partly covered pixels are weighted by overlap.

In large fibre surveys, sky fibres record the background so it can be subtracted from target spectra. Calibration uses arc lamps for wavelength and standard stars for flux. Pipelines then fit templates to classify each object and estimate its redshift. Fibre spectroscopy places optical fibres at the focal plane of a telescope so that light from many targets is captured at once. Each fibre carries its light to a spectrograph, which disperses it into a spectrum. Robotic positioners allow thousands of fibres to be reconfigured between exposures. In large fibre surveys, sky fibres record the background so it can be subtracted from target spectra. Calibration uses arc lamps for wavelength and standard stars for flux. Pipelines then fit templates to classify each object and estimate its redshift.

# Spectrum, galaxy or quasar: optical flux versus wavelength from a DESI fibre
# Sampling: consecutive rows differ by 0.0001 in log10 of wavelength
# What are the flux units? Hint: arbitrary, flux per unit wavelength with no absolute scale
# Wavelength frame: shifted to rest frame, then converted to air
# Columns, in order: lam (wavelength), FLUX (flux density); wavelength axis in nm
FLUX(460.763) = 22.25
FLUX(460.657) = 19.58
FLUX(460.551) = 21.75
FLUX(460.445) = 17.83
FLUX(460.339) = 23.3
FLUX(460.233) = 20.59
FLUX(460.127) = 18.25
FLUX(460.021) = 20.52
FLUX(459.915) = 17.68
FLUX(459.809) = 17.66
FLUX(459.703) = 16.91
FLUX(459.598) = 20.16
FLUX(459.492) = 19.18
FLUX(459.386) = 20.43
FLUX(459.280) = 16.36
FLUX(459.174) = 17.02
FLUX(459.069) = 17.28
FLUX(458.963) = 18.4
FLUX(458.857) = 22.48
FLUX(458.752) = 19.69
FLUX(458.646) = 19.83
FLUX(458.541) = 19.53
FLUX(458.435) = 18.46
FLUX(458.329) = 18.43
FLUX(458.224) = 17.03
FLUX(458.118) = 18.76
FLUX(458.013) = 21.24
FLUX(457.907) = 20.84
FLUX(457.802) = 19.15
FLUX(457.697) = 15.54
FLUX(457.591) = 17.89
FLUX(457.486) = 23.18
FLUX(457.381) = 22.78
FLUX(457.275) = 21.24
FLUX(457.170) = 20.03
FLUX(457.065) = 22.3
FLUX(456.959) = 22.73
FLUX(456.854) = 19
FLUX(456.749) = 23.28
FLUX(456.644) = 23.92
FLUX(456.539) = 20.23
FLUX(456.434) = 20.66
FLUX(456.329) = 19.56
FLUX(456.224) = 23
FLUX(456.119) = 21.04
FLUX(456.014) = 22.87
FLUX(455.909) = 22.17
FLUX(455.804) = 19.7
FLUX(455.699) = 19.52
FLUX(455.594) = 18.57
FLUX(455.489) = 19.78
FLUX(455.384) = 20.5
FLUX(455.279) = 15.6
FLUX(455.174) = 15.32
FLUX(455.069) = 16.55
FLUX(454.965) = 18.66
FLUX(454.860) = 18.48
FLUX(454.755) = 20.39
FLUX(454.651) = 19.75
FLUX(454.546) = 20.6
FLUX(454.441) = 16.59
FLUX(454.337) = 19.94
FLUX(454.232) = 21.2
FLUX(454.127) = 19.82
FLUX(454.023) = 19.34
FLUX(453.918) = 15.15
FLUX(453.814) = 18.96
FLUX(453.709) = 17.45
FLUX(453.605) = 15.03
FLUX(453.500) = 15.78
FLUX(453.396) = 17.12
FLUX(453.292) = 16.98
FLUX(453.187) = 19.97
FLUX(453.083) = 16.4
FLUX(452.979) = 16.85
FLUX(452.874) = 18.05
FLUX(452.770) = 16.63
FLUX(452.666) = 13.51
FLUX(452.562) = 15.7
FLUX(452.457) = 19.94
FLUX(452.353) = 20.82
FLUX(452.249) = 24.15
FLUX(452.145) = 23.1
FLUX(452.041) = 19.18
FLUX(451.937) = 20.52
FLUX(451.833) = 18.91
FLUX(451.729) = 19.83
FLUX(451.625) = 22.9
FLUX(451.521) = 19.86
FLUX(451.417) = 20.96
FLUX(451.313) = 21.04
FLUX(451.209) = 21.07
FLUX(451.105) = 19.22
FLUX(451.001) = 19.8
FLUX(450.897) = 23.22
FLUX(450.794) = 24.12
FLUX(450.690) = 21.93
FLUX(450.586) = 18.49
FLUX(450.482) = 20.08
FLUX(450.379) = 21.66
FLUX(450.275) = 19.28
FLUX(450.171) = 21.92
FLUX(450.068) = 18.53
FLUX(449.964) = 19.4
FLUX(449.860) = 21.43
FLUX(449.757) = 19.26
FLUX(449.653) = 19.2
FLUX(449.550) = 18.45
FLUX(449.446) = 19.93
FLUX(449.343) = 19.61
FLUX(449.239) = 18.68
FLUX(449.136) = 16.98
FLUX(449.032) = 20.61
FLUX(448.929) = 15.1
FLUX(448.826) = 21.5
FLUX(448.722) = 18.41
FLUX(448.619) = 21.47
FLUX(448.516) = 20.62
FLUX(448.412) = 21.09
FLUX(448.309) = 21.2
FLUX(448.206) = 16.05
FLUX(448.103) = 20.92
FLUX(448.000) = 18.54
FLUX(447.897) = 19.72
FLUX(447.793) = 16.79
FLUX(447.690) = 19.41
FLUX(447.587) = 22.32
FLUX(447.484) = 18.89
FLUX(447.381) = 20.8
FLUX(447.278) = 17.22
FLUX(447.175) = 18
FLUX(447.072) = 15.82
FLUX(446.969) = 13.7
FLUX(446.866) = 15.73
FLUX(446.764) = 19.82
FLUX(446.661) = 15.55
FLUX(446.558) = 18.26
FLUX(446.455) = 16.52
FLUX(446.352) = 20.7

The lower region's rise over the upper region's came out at 6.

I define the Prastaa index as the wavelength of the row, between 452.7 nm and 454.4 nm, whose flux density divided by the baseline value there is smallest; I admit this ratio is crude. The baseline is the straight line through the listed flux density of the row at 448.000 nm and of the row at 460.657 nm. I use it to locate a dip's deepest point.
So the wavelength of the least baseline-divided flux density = 453.605 nm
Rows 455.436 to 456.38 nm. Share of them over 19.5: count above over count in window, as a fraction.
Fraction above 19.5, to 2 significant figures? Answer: 0.89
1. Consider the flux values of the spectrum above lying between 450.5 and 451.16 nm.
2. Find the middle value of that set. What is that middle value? 20.9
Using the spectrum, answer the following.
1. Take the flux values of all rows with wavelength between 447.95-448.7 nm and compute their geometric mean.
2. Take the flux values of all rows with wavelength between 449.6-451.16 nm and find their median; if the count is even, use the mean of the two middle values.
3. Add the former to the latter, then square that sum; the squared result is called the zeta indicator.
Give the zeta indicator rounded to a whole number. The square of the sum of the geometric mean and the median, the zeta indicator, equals 1575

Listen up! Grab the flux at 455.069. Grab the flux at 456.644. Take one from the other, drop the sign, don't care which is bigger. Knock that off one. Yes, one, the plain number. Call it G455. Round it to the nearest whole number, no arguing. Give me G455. -6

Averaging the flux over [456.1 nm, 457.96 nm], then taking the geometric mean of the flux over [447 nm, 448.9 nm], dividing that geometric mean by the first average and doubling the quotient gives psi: 1.84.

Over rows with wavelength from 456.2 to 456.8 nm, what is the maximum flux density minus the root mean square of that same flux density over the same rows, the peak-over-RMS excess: 2.08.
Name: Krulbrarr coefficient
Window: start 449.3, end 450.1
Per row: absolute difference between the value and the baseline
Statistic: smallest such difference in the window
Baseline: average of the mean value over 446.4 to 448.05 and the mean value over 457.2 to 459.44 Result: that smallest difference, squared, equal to 0.010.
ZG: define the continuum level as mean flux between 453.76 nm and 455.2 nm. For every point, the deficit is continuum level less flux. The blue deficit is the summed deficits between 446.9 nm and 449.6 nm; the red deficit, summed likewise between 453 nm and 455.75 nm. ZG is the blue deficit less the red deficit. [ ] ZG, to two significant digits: -18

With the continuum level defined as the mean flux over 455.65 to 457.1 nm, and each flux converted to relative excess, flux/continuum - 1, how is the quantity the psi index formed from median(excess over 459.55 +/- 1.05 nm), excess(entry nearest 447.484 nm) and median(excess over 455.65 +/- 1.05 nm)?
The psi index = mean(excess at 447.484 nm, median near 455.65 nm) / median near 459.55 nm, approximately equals 1.01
